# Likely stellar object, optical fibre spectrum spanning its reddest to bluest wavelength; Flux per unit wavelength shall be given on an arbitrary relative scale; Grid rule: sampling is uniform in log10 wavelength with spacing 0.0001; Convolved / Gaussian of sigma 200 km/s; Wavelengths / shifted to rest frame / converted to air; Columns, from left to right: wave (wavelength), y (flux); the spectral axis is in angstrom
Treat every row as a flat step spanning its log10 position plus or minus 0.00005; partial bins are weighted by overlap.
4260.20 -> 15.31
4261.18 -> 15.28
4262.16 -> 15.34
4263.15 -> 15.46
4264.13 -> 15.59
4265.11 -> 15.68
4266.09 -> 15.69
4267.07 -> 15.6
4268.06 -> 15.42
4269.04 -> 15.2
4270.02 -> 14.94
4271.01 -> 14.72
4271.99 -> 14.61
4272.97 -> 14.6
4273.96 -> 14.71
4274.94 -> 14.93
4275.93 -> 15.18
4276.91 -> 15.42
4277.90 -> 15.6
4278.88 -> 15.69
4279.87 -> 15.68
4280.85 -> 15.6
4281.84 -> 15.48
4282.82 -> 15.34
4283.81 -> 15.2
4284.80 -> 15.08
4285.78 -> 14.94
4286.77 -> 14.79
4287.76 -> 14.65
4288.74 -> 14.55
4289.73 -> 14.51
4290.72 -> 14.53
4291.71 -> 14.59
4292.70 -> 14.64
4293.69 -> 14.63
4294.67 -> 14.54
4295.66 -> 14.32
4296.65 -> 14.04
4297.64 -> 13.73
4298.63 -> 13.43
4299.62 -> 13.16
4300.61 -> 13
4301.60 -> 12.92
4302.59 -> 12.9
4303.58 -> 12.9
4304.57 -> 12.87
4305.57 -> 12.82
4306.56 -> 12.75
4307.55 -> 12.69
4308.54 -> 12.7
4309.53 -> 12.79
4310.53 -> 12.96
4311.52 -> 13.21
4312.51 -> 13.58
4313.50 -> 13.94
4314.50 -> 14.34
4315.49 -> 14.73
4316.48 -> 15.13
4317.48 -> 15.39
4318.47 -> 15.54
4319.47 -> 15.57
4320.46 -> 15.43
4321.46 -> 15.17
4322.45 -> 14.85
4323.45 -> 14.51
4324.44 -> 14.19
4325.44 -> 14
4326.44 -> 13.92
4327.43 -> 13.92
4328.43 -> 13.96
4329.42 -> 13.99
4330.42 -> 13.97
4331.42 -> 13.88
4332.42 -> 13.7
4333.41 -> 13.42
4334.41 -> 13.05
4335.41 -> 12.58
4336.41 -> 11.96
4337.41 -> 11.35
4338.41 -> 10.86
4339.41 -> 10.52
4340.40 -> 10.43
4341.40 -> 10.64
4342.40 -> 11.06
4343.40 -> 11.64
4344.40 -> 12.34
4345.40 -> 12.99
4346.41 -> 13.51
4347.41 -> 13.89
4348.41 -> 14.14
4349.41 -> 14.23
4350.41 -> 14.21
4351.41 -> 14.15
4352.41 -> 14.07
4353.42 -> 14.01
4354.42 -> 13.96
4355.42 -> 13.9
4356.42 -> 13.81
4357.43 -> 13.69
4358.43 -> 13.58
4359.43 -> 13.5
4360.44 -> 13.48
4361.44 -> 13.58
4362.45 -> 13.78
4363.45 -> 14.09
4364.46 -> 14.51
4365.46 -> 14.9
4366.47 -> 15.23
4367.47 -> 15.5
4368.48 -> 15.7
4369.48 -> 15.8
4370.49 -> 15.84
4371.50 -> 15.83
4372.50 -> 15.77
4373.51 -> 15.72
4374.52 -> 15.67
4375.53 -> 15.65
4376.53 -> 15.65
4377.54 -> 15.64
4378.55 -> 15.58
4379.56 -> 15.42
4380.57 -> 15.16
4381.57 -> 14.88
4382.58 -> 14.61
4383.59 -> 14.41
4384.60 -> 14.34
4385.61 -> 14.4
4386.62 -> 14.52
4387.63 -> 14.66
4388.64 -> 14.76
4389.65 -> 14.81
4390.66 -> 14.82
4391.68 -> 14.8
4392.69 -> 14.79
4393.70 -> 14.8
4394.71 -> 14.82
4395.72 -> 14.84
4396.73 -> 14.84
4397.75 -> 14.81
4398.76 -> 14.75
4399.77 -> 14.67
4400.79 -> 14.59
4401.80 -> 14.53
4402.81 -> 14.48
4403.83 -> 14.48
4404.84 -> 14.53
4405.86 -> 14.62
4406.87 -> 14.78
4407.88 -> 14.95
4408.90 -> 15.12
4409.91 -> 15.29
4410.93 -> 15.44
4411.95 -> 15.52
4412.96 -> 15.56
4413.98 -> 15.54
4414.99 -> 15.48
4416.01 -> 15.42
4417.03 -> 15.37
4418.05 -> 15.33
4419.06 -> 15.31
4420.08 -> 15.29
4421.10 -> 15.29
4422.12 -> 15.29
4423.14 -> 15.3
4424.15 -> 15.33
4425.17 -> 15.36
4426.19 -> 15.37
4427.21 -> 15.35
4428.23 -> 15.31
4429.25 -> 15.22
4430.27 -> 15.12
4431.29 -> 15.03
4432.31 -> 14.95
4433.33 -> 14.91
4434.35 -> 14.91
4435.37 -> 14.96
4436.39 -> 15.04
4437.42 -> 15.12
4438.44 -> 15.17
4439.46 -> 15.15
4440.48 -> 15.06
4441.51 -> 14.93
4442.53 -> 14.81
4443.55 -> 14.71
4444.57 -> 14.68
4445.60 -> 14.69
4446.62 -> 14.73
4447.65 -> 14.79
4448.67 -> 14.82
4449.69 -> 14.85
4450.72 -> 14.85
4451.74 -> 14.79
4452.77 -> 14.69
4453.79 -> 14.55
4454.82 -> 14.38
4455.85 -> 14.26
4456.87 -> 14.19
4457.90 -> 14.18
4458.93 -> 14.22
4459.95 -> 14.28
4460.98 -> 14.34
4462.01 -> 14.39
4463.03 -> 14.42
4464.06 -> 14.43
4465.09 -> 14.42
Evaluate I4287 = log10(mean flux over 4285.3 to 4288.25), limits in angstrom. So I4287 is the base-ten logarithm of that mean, 1.170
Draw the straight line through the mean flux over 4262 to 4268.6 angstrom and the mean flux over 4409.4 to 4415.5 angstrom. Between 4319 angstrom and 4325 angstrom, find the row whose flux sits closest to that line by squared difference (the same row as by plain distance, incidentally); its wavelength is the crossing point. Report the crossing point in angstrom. 4319.47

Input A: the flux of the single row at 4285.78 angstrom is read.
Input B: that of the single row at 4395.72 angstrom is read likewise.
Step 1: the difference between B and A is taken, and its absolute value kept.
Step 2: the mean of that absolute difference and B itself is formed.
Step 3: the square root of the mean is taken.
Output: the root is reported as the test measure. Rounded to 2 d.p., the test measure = 2.73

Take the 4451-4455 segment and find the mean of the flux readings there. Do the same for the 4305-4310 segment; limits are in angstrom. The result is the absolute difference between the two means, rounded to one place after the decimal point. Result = 1.9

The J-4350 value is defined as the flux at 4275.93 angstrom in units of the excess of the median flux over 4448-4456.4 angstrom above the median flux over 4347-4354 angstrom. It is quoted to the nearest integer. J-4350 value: 25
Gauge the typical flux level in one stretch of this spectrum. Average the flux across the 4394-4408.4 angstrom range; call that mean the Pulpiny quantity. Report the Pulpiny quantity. 14.7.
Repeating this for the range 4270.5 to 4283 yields 15.2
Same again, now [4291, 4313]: 13.4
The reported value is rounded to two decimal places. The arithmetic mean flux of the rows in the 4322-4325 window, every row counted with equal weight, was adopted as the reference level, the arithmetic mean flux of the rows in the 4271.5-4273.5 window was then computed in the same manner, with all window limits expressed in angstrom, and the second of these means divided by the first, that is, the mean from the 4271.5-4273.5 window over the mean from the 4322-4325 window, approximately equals 1.01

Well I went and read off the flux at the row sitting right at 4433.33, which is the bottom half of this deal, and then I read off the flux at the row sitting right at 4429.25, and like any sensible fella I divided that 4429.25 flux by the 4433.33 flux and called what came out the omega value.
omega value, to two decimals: 1.02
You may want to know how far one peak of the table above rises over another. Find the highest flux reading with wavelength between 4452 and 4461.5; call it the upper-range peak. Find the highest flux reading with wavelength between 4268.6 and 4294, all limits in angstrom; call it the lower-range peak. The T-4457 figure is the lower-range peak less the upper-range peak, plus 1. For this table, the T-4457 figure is 2.0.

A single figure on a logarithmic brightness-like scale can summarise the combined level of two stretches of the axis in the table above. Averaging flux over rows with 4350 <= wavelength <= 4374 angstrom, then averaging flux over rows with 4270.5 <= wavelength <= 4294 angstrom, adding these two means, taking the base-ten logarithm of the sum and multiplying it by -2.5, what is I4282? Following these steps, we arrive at -3.67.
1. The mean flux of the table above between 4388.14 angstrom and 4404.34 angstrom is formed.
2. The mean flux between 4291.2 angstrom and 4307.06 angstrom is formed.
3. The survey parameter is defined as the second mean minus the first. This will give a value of -1.1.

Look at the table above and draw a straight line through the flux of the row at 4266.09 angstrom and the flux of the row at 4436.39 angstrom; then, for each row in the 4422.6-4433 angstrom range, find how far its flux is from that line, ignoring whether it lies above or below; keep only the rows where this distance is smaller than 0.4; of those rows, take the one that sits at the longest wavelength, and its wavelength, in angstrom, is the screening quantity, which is 4432.31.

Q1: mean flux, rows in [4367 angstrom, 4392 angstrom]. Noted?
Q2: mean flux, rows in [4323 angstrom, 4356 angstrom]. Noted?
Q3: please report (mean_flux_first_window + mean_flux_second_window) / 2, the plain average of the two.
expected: 14.2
